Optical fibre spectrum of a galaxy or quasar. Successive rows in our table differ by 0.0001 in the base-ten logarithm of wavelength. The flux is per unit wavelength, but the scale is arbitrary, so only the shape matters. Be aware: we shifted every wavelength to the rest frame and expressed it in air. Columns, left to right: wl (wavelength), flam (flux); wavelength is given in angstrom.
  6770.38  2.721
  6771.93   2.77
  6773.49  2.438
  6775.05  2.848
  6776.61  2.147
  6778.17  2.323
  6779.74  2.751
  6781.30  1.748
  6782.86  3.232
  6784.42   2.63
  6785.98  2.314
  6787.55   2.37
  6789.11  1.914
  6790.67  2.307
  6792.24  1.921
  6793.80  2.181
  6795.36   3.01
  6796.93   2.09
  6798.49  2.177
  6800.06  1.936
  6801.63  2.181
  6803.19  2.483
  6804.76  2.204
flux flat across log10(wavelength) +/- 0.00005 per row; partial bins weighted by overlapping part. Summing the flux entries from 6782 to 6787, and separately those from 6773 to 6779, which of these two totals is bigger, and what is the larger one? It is 10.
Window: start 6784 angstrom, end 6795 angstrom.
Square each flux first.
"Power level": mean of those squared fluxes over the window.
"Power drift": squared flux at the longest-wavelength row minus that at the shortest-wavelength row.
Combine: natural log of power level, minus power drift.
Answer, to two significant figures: 3.8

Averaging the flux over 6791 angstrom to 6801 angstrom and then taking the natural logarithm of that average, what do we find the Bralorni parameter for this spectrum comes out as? 0.80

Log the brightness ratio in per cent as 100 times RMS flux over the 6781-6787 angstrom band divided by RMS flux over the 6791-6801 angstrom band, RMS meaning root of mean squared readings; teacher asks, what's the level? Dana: 113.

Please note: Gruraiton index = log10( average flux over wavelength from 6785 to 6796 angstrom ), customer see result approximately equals 0.359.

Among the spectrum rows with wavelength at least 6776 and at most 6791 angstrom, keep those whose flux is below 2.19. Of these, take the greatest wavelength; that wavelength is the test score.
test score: 6789.11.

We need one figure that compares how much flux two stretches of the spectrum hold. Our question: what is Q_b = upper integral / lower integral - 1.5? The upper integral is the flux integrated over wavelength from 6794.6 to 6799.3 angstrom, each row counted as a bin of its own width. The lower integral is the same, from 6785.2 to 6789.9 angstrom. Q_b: -0.40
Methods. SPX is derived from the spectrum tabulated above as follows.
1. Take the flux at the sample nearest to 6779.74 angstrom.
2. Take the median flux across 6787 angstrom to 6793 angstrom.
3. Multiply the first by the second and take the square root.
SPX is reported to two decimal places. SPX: 2.41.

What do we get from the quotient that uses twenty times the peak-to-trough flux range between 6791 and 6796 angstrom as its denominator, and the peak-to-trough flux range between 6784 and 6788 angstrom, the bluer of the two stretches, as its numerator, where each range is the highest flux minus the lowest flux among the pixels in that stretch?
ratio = 0.015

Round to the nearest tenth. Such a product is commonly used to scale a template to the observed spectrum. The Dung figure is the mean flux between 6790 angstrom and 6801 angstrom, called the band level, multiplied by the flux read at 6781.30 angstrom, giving 3.9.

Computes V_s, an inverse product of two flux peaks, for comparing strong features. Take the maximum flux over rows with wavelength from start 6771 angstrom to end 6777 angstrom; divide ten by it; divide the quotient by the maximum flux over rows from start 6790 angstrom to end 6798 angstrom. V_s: 1.17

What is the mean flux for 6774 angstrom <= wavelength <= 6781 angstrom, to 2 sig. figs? 2.5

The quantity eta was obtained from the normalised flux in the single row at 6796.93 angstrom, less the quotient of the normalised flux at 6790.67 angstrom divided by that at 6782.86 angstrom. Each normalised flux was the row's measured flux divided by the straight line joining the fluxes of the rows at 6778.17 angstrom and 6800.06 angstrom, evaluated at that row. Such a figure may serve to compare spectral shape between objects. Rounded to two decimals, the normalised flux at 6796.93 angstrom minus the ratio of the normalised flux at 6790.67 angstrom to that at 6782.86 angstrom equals 0.29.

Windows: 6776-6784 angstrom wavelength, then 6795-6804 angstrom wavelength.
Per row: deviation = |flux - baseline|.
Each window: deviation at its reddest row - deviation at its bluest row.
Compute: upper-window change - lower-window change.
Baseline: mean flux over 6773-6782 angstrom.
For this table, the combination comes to -1.2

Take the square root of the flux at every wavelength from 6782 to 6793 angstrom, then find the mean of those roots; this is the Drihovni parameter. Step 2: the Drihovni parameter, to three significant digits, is 1.54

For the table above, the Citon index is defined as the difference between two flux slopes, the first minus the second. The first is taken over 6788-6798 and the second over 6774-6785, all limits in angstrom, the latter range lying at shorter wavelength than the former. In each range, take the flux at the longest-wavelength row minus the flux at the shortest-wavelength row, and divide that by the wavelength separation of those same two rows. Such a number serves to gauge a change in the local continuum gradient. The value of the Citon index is 0.046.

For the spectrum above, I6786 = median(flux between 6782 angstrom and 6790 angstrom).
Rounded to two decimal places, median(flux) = 2.37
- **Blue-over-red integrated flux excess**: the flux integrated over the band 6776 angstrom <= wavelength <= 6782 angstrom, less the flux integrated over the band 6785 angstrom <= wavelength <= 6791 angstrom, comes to 0.1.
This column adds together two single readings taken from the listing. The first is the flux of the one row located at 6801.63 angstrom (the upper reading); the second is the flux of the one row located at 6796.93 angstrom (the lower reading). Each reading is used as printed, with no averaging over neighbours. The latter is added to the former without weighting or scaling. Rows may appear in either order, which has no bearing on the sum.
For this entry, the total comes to 4.3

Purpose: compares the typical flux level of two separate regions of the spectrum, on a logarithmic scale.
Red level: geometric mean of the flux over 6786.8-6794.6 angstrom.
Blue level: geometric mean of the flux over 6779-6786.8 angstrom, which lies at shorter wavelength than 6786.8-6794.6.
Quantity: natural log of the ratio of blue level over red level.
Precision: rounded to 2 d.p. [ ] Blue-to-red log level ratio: 0.15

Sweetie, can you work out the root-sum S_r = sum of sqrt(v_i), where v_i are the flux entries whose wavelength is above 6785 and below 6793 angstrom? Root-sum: 7.3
